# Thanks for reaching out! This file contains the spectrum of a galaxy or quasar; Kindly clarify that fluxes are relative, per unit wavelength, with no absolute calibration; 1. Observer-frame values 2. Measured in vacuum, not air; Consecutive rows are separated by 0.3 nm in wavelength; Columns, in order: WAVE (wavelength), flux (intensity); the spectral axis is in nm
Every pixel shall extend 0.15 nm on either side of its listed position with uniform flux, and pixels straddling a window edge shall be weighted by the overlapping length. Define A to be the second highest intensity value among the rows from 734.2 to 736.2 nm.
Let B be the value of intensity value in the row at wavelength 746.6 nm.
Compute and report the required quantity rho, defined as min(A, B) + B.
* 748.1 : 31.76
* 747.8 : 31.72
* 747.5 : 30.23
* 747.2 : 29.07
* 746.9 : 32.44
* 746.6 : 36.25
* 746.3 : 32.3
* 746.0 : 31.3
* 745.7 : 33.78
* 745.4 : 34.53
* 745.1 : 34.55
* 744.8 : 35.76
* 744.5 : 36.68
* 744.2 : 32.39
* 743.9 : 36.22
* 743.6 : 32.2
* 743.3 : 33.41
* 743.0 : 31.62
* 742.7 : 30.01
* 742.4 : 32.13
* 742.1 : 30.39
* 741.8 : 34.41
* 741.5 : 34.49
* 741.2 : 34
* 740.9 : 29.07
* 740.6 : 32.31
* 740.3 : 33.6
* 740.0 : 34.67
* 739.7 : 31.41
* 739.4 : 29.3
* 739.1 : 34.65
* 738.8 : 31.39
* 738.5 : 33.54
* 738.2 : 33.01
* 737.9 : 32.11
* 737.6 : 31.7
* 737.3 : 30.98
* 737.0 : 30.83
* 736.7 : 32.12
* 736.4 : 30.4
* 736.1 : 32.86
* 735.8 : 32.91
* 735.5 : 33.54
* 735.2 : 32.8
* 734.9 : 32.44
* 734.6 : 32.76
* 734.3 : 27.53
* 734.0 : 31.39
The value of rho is 69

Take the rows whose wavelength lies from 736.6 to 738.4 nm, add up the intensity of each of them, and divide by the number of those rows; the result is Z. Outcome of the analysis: 31.8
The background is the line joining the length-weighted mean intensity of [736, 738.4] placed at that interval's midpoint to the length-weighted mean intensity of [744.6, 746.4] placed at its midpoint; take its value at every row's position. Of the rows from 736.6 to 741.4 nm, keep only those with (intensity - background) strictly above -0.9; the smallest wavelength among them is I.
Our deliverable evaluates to 736.7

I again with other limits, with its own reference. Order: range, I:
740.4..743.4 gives 740.6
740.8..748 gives 741.2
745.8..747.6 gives 746.6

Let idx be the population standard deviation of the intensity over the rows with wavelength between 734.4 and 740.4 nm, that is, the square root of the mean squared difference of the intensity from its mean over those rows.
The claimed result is 1.3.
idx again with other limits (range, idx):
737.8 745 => 2.0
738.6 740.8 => 1.8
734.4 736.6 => 0.9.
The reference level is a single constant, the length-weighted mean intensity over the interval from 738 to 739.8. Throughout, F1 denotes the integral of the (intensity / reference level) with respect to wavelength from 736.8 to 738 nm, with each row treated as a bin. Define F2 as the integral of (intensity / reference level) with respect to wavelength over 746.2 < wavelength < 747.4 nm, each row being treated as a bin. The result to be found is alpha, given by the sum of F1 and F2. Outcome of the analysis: 2.4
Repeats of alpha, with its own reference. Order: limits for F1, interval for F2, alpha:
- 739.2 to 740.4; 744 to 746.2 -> 3.5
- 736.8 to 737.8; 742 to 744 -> 3.0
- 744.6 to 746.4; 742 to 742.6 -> 2.5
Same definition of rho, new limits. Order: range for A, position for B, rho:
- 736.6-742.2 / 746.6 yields 71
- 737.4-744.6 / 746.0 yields 63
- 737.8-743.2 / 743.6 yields 64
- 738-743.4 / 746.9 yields 65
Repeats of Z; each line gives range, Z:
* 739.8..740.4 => 34.1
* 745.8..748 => 31.9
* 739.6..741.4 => 32.5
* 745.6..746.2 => 32.5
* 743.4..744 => 34.2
